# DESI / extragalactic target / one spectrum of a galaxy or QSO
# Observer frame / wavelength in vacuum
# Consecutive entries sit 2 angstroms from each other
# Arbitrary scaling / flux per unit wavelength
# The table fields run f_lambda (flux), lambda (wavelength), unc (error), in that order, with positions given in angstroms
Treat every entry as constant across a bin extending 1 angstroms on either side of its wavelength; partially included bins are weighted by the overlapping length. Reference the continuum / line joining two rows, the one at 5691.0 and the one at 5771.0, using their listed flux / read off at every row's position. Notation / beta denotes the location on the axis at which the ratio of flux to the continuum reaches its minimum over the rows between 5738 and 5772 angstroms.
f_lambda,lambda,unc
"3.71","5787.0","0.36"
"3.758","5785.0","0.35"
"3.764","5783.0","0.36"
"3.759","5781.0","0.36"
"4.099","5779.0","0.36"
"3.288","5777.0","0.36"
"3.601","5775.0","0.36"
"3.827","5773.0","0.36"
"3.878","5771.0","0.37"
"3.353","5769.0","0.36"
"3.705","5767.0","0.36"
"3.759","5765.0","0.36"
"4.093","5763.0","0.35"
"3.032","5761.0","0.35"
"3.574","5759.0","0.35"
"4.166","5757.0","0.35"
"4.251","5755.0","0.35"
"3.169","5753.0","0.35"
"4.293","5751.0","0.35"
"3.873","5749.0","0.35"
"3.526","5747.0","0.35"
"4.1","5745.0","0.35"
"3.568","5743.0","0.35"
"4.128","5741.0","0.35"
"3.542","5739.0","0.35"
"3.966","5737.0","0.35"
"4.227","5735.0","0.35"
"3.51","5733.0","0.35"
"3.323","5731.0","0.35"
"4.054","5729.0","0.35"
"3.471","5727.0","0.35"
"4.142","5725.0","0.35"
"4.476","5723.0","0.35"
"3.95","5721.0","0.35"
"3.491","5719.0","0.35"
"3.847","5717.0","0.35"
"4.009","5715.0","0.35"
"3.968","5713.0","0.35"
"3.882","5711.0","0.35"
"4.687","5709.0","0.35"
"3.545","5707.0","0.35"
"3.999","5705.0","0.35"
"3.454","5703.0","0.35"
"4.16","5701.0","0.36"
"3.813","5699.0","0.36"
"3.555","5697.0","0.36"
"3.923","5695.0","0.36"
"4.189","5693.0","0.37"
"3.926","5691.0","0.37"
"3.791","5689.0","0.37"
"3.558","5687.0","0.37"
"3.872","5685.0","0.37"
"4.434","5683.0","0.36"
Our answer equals 5761.0 angstroms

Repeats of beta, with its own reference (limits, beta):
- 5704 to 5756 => 5753.0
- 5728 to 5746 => 5731.0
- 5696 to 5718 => 5703.0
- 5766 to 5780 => 5777.0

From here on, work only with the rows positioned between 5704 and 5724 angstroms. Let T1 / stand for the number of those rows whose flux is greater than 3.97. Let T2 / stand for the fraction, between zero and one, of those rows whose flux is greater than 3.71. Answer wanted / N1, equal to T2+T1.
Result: 4.8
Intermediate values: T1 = 4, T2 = 0.80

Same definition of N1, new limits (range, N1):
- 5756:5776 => 2.5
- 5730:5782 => 8.5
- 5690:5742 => 10.7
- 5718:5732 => 3.6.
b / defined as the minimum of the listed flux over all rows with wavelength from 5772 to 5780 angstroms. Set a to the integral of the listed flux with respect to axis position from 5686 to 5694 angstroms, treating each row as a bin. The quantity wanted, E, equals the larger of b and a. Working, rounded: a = 30.9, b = 3.288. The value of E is 30.9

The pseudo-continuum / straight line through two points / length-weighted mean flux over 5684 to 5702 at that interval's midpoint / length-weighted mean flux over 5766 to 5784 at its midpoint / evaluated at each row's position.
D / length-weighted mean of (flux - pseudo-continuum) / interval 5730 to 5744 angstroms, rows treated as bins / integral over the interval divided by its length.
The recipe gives -0.02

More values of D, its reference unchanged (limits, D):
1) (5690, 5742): 0.08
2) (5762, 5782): 0.03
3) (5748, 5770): 0.02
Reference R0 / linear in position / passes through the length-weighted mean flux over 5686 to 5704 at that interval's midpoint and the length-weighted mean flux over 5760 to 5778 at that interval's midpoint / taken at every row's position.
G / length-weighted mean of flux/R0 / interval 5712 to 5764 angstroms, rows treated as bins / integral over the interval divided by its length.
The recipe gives 1.037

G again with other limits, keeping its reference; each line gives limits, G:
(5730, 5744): 1.013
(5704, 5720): 1.041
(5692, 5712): 1.032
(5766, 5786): 1.030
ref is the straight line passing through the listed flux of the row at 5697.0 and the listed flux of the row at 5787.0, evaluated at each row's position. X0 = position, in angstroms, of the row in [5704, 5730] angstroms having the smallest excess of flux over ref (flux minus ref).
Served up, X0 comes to 5727.0 angstroms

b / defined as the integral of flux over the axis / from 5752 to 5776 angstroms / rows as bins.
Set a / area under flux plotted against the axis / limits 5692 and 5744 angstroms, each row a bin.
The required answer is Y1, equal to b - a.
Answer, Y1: -113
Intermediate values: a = 202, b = 89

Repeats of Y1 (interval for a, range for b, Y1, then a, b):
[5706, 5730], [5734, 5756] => -10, 95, 85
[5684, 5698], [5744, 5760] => 8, 54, 62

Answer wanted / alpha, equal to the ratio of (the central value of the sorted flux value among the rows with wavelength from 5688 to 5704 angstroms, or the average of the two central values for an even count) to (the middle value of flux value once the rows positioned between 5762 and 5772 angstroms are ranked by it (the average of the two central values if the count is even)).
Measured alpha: 1.03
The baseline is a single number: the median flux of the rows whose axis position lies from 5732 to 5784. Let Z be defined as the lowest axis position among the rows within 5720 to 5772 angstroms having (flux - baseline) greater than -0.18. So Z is 5721.0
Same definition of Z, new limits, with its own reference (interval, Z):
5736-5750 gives 5737.0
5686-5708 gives 5689.0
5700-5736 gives 5701.0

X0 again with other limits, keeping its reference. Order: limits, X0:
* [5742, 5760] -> 5753.0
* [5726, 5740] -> 5731.0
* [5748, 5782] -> 5761.0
